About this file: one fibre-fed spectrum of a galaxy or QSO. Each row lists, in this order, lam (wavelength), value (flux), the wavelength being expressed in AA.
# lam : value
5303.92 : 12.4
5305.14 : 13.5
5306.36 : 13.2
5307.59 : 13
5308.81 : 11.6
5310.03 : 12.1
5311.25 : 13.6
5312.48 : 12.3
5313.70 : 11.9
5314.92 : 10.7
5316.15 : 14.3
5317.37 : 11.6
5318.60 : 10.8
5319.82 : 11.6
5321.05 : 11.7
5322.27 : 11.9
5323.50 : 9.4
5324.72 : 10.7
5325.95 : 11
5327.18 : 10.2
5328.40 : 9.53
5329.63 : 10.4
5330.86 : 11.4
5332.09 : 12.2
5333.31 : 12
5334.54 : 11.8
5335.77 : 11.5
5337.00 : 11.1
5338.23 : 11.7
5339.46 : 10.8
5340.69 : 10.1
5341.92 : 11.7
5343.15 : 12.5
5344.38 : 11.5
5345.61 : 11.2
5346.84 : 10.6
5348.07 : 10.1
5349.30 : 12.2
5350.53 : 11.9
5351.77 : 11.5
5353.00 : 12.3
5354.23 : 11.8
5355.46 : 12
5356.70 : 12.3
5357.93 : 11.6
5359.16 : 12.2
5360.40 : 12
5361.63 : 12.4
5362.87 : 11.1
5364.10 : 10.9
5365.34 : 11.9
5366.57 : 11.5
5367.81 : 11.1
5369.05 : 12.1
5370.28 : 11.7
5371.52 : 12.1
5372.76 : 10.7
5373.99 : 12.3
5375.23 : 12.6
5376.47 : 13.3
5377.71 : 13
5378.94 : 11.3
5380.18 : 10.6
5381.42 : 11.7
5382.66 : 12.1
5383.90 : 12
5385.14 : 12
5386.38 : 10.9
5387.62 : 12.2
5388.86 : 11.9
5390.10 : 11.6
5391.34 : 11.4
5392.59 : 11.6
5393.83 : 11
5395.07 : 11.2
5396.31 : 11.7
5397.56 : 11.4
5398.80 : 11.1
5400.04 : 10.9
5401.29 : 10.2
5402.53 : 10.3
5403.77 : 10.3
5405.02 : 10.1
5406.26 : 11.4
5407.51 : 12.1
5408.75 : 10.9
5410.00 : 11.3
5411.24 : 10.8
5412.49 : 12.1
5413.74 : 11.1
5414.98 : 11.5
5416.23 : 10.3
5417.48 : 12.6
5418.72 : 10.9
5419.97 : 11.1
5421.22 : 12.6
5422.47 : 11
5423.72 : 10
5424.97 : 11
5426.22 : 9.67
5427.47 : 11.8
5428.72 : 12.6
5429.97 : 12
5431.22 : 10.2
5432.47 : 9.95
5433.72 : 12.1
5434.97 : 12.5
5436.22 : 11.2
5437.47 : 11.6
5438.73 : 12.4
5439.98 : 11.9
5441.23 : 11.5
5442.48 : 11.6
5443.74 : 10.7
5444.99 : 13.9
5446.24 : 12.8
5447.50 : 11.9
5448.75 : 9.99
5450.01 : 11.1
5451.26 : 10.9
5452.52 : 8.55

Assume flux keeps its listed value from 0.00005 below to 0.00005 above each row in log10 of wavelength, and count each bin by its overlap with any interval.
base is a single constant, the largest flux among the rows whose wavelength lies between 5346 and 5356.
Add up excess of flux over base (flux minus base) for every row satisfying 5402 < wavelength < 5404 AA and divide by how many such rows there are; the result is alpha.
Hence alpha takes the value -2.00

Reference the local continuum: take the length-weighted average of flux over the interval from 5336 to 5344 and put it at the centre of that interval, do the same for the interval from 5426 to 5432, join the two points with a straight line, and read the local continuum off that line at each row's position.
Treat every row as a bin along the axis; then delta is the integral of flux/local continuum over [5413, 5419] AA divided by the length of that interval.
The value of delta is 1.00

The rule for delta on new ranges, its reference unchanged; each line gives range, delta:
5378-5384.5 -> 1.03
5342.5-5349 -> 0.99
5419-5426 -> 0.97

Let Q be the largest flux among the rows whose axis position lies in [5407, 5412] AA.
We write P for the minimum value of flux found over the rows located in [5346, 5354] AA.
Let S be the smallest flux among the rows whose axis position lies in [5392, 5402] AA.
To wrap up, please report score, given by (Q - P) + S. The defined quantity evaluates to 12.2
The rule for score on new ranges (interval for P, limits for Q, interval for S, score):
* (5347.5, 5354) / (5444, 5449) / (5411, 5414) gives 14.6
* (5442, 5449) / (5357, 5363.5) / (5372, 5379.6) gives 13.1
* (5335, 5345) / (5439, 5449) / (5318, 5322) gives 14.6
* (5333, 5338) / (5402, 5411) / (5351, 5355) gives 12.5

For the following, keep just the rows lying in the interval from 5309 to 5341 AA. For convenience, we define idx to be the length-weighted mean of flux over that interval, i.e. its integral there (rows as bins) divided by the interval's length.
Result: 11.4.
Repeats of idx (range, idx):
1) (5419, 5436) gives 11.3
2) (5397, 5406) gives 10.6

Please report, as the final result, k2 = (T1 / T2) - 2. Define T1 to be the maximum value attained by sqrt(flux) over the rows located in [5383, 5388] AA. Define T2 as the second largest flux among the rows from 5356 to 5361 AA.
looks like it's -1.71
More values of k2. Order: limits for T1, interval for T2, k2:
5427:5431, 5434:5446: -1.72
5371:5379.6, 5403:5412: -1.68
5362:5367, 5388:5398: -1.71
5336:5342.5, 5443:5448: -1.73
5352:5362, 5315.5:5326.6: -1.70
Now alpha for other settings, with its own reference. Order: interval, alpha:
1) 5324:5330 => -1.93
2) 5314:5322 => -0.52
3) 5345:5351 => -1.10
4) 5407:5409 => -0.80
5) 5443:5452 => -0.69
